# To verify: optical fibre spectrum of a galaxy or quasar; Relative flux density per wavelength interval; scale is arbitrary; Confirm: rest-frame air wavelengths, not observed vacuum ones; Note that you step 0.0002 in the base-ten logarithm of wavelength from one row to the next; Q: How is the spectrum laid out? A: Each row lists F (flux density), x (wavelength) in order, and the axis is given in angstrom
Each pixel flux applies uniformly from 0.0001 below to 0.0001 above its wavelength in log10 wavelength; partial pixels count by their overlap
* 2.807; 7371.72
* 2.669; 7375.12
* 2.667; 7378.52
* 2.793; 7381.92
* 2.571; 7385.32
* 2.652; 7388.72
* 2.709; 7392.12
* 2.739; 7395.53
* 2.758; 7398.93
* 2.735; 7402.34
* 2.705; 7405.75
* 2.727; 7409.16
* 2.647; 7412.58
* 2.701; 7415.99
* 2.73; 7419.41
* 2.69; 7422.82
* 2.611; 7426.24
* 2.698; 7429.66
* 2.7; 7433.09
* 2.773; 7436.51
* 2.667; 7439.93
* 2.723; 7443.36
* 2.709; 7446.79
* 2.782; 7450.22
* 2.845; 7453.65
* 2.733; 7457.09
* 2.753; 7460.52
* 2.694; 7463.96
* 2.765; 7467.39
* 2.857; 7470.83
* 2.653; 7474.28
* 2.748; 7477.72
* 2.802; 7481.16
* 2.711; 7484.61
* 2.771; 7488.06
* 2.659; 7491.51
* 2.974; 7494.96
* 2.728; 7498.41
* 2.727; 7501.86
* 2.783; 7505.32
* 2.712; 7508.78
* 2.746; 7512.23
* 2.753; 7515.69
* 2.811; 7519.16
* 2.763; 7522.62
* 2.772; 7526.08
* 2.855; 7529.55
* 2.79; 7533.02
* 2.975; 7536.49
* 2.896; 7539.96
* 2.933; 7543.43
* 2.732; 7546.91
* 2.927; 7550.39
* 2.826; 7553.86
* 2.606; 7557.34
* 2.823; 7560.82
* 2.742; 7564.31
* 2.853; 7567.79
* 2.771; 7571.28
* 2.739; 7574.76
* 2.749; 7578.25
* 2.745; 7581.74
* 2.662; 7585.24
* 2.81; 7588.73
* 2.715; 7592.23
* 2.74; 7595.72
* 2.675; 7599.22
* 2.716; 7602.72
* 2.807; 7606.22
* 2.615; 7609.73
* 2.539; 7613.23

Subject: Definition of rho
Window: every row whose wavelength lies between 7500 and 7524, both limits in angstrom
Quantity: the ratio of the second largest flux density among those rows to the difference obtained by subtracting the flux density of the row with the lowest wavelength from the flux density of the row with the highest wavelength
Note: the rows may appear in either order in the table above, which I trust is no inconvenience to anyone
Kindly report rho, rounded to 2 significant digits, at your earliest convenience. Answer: 77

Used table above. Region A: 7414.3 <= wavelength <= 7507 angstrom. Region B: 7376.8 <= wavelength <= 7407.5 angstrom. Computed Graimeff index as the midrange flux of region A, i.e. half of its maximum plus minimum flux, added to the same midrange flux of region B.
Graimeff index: 5.47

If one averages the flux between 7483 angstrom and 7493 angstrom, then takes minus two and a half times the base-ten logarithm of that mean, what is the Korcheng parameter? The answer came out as -1.08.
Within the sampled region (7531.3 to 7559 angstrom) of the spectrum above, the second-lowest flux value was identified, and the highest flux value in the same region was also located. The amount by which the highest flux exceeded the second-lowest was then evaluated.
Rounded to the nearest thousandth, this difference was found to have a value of 0.243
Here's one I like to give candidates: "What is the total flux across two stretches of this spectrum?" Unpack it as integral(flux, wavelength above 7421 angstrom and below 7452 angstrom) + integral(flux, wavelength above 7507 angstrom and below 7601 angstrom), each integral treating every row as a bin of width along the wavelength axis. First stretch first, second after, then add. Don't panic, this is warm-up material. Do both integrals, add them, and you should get 345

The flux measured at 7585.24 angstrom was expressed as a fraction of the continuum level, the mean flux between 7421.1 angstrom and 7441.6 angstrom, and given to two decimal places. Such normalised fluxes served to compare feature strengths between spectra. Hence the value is 0.99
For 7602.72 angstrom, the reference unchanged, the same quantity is 1.01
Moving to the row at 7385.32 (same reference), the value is 0.96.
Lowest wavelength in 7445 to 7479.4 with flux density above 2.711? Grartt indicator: 7450.22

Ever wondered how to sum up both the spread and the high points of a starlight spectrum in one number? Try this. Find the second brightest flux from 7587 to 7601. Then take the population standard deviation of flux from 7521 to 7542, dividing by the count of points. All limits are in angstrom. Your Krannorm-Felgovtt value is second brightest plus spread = 2.82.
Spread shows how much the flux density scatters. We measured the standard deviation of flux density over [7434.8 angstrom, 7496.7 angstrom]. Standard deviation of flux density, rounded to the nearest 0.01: 0.08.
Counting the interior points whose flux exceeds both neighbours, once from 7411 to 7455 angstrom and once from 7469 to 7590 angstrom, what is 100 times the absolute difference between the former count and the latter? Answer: 900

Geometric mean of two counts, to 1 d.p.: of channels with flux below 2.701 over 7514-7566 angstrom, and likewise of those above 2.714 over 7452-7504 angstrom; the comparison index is 3.3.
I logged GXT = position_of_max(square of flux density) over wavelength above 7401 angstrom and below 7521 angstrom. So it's 7494.96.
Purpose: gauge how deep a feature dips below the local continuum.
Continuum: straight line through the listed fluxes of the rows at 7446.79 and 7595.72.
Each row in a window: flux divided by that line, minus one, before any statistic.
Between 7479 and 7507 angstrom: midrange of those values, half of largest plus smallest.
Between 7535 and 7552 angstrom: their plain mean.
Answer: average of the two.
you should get 0.048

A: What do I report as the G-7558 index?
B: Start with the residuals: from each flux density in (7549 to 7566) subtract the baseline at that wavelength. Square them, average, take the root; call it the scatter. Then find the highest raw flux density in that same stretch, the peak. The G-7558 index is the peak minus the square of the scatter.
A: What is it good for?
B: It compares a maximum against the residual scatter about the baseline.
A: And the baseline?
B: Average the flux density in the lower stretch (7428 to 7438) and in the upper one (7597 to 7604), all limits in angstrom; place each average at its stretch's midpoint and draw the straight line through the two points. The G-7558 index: 2.91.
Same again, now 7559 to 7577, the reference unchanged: 2.84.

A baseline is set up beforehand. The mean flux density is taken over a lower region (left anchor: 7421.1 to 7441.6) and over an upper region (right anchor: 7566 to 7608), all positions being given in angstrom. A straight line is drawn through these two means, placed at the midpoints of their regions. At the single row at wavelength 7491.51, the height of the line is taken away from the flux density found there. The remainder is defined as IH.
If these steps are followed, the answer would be -0.054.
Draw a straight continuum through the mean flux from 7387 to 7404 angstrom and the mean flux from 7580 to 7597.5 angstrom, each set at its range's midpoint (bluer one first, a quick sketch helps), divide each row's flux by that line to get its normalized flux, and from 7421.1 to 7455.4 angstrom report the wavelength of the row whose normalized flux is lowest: 7426.24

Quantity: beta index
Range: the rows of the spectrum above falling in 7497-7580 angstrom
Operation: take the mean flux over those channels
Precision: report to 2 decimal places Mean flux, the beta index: 2.79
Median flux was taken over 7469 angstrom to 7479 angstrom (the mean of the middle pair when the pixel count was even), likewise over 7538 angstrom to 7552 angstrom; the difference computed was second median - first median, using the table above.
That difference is 0.16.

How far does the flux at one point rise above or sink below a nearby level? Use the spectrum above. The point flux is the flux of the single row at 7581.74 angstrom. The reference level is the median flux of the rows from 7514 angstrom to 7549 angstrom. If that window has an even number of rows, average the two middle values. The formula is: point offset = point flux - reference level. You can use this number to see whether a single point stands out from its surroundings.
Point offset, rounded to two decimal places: -0.06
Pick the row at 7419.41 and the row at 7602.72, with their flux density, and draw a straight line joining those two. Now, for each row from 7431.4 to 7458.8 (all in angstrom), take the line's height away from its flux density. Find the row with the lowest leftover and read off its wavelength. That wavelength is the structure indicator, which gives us 7439.93 angstrom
